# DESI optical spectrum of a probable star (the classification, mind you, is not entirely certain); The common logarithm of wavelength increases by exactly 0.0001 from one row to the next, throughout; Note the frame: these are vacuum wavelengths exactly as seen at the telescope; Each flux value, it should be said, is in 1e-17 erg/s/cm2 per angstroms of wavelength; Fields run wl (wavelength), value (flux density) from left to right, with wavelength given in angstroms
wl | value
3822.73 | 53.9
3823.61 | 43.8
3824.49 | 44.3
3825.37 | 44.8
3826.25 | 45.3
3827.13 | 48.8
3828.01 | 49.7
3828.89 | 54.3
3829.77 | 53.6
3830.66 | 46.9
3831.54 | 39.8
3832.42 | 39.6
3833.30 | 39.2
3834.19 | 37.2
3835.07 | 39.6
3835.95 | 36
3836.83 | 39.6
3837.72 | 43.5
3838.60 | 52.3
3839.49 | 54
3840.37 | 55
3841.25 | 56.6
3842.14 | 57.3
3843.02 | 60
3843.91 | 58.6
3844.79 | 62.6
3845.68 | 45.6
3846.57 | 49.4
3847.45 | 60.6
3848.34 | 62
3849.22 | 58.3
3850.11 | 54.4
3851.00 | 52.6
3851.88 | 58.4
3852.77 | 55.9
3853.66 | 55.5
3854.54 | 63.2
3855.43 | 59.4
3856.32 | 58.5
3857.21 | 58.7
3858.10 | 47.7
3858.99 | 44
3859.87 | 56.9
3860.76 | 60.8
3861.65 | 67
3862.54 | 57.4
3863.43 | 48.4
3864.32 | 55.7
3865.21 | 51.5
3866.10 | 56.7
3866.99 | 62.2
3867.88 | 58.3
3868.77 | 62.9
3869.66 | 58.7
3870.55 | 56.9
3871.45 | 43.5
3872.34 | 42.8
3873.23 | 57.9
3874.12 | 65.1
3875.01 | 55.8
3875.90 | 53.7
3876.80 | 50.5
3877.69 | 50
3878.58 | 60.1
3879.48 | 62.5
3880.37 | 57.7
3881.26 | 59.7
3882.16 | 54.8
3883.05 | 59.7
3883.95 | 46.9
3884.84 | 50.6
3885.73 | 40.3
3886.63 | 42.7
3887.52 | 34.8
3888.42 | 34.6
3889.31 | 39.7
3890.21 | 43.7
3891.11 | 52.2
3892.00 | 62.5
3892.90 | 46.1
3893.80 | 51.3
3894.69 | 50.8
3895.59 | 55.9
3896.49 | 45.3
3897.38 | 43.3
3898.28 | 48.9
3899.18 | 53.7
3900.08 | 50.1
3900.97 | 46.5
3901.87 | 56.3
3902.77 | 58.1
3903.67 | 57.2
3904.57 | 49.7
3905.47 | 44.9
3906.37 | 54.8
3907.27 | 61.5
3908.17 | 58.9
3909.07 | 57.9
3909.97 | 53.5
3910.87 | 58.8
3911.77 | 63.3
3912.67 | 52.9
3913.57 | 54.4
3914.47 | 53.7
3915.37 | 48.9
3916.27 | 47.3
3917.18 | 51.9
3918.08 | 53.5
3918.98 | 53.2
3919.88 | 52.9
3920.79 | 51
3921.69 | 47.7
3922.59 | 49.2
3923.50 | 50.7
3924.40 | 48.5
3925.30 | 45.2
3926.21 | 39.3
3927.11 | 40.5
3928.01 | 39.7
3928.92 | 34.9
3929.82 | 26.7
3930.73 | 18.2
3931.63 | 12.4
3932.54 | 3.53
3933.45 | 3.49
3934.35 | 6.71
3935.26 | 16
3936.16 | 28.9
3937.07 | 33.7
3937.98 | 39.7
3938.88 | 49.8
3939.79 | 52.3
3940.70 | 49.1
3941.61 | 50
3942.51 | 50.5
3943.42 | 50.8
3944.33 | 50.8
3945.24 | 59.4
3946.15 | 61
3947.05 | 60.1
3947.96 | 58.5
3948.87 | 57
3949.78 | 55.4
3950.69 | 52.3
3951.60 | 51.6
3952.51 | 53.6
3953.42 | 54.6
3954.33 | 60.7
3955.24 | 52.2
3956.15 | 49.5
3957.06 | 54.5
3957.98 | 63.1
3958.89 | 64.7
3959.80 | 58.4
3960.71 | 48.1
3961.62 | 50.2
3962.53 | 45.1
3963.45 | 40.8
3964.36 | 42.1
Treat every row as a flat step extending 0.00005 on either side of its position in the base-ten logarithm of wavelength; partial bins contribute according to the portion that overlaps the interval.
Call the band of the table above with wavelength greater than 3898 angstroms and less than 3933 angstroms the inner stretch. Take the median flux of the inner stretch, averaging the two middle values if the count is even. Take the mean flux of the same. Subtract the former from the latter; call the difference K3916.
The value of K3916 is -3.3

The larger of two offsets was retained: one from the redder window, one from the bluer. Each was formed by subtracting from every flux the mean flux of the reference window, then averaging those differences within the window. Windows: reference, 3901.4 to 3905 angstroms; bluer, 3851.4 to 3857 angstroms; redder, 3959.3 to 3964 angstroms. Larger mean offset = 3.2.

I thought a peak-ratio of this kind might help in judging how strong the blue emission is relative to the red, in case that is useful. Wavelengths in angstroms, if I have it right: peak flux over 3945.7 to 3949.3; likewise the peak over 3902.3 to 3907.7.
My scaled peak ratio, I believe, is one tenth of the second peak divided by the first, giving 0.101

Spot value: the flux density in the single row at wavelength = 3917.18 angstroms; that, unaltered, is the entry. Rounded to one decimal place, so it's 51.9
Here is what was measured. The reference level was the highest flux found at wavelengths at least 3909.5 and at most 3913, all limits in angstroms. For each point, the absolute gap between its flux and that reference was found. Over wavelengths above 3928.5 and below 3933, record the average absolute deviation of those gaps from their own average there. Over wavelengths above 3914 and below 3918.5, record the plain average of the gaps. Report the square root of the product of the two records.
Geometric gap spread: 11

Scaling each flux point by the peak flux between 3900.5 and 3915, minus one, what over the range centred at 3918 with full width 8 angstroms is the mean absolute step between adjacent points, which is 0.036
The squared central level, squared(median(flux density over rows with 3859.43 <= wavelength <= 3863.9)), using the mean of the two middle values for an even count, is 3295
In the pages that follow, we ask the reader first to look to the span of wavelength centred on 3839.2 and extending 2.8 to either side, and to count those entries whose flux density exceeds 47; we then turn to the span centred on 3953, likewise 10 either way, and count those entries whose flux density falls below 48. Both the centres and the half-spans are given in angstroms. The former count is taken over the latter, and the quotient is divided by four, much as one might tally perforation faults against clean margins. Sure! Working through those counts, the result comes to 1.00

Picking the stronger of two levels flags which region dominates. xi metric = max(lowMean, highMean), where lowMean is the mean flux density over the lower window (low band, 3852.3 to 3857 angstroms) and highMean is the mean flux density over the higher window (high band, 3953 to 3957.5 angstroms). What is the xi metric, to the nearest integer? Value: 58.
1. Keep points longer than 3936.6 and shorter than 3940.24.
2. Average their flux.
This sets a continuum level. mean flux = 44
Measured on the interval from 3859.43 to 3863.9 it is 58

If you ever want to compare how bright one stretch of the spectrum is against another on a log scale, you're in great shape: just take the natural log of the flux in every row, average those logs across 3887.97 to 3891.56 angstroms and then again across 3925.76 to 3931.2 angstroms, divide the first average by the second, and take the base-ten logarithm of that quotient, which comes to 0.033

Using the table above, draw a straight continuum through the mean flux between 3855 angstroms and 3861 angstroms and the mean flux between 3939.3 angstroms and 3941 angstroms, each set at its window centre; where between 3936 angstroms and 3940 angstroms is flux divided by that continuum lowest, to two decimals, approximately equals 3936.16 angstroms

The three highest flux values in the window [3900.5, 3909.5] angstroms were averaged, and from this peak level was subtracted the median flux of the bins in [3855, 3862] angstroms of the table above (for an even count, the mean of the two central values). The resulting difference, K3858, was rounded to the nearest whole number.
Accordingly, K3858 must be 1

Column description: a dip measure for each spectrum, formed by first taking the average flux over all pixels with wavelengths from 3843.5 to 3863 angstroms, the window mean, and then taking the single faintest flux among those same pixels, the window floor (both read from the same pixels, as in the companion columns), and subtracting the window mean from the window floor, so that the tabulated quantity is -12.7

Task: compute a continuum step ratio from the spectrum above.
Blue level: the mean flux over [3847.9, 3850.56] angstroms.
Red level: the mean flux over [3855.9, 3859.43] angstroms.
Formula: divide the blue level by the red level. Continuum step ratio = 1.12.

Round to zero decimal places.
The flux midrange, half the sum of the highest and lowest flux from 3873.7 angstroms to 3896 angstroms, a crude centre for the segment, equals 50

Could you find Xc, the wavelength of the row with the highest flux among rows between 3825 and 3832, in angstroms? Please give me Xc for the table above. 3828.89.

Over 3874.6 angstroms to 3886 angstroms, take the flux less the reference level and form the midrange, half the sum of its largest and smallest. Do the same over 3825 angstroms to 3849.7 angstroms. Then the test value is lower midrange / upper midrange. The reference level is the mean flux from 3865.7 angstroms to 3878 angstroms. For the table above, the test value 1.5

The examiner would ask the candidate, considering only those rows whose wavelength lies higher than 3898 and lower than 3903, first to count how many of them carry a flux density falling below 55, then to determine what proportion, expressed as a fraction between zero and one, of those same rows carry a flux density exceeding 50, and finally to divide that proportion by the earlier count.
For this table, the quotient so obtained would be 0.17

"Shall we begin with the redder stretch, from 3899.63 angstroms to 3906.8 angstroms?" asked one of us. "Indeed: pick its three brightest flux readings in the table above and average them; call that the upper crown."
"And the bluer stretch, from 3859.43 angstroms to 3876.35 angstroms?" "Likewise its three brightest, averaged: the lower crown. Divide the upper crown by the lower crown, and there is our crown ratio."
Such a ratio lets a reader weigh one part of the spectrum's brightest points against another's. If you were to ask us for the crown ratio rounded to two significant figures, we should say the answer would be 0.88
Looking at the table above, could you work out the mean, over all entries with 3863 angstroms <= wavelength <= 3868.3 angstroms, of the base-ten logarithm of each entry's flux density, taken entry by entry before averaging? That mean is 1.743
